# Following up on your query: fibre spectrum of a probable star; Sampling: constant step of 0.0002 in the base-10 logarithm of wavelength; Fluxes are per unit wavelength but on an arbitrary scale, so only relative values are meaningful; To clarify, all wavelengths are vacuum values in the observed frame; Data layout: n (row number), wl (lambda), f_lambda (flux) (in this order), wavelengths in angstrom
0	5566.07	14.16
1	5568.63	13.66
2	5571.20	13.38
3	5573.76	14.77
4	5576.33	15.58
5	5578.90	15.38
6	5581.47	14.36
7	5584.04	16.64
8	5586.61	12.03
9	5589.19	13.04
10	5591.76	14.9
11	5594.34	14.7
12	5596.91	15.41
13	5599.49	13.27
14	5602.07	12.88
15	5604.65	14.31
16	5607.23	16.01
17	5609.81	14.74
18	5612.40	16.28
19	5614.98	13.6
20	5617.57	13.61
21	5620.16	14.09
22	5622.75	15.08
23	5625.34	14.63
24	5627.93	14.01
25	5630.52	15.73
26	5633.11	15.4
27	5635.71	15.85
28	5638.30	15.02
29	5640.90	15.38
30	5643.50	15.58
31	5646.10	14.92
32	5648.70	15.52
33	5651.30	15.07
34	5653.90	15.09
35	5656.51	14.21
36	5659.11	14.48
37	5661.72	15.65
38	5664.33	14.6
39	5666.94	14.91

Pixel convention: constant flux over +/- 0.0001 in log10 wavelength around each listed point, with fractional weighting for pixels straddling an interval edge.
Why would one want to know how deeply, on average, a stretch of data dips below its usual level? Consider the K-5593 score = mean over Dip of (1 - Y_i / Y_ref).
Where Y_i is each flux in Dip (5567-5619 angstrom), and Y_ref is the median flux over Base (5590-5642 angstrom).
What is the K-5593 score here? 0.03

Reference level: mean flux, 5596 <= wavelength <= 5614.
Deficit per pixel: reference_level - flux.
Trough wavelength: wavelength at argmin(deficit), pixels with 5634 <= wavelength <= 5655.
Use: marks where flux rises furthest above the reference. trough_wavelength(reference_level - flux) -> 5635.71 angstrom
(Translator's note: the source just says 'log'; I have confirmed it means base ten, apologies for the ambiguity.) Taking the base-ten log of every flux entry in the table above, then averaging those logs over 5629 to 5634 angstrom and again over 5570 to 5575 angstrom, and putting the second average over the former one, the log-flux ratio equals 0.96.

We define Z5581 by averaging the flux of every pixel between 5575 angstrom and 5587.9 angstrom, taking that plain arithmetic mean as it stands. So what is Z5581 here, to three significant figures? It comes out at 14.8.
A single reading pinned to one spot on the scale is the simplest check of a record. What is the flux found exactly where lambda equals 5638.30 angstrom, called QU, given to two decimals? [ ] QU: 15.02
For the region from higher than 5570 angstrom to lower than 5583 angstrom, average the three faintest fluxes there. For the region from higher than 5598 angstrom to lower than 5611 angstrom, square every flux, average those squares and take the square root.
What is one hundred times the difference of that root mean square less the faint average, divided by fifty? 0.2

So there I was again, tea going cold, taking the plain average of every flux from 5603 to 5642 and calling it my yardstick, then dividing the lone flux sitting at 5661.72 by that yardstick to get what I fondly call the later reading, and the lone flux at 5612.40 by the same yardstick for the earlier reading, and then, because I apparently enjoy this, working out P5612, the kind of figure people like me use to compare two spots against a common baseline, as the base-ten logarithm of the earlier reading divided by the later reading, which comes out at 0.02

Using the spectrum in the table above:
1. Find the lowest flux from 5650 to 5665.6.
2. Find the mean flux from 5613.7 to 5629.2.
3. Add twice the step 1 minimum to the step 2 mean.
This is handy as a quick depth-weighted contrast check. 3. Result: 42.6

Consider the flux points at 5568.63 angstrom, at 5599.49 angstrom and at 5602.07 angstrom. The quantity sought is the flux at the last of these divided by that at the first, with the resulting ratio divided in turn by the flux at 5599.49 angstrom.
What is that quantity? 0.071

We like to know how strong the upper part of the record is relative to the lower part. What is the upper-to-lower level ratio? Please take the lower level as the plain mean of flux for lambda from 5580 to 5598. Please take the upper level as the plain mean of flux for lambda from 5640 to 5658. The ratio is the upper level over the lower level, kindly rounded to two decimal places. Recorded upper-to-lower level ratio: 1.05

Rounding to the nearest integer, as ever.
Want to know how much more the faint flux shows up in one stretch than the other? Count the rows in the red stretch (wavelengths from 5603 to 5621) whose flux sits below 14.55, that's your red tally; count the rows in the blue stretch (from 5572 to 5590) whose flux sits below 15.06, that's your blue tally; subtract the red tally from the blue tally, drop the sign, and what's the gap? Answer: 0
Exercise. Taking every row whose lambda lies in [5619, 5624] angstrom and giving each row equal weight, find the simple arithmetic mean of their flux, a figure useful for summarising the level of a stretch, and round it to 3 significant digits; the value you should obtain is 14.6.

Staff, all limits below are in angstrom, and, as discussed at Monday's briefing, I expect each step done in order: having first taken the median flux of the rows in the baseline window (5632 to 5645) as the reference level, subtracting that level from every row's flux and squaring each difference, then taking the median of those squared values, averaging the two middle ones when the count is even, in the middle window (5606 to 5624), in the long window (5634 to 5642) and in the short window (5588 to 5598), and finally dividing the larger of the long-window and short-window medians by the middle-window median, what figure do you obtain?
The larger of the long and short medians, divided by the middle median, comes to 0.5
